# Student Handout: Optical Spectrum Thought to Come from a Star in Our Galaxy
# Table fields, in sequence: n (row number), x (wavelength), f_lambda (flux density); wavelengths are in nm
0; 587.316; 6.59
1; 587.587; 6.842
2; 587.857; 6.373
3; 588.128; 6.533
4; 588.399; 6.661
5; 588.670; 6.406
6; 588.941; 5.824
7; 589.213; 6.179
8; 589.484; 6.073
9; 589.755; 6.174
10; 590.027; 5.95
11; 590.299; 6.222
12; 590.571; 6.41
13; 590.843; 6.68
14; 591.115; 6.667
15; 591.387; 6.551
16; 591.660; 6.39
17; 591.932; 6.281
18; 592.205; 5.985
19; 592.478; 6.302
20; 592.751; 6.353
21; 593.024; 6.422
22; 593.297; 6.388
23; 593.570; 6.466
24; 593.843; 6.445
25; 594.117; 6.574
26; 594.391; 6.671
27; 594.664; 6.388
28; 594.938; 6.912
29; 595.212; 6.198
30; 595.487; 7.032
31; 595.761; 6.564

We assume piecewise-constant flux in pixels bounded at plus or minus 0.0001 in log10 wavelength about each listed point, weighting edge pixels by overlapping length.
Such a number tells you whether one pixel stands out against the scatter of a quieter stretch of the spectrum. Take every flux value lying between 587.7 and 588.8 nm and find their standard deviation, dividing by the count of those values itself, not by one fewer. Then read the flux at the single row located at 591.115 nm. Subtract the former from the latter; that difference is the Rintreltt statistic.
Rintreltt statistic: 6.55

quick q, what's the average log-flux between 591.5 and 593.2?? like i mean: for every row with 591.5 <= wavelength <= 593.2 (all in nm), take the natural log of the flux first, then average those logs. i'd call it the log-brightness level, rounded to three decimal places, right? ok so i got 1.839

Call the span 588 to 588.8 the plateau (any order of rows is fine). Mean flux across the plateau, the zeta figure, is 6.53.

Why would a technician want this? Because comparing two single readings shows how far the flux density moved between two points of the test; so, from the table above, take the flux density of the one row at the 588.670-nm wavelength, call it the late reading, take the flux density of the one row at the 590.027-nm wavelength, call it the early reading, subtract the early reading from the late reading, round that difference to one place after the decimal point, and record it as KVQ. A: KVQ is 0.5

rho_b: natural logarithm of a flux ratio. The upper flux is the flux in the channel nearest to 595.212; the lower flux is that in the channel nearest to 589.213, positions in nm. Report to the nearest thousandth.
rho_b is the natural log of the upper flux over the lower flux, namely 0.003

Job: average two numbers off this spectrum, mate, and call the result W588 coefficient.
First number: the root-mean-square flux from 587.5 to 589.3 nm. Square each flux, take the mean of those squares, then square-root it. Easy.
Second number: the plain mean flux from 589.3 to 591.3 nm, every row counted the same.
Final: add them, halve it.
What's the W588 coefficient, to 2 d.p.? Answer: 6.36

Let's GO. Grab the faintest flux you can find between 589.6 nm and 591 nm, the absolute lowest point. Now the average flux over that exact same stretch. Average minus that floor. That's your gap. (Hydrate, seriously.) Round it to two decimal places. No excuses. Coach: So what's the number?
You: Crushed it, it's 0.34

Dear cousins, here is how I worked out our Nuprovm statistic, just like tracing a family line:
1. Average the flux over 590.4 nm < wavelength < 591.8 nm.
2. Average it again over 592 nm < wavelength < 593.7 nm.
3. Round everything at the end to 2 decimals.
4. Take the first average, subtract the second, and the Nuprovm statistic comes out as 0.22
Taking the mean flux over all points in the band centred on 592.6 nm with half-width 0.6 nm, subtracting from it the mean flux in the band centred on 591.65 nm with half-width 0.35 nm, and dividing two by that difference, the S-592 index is -14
